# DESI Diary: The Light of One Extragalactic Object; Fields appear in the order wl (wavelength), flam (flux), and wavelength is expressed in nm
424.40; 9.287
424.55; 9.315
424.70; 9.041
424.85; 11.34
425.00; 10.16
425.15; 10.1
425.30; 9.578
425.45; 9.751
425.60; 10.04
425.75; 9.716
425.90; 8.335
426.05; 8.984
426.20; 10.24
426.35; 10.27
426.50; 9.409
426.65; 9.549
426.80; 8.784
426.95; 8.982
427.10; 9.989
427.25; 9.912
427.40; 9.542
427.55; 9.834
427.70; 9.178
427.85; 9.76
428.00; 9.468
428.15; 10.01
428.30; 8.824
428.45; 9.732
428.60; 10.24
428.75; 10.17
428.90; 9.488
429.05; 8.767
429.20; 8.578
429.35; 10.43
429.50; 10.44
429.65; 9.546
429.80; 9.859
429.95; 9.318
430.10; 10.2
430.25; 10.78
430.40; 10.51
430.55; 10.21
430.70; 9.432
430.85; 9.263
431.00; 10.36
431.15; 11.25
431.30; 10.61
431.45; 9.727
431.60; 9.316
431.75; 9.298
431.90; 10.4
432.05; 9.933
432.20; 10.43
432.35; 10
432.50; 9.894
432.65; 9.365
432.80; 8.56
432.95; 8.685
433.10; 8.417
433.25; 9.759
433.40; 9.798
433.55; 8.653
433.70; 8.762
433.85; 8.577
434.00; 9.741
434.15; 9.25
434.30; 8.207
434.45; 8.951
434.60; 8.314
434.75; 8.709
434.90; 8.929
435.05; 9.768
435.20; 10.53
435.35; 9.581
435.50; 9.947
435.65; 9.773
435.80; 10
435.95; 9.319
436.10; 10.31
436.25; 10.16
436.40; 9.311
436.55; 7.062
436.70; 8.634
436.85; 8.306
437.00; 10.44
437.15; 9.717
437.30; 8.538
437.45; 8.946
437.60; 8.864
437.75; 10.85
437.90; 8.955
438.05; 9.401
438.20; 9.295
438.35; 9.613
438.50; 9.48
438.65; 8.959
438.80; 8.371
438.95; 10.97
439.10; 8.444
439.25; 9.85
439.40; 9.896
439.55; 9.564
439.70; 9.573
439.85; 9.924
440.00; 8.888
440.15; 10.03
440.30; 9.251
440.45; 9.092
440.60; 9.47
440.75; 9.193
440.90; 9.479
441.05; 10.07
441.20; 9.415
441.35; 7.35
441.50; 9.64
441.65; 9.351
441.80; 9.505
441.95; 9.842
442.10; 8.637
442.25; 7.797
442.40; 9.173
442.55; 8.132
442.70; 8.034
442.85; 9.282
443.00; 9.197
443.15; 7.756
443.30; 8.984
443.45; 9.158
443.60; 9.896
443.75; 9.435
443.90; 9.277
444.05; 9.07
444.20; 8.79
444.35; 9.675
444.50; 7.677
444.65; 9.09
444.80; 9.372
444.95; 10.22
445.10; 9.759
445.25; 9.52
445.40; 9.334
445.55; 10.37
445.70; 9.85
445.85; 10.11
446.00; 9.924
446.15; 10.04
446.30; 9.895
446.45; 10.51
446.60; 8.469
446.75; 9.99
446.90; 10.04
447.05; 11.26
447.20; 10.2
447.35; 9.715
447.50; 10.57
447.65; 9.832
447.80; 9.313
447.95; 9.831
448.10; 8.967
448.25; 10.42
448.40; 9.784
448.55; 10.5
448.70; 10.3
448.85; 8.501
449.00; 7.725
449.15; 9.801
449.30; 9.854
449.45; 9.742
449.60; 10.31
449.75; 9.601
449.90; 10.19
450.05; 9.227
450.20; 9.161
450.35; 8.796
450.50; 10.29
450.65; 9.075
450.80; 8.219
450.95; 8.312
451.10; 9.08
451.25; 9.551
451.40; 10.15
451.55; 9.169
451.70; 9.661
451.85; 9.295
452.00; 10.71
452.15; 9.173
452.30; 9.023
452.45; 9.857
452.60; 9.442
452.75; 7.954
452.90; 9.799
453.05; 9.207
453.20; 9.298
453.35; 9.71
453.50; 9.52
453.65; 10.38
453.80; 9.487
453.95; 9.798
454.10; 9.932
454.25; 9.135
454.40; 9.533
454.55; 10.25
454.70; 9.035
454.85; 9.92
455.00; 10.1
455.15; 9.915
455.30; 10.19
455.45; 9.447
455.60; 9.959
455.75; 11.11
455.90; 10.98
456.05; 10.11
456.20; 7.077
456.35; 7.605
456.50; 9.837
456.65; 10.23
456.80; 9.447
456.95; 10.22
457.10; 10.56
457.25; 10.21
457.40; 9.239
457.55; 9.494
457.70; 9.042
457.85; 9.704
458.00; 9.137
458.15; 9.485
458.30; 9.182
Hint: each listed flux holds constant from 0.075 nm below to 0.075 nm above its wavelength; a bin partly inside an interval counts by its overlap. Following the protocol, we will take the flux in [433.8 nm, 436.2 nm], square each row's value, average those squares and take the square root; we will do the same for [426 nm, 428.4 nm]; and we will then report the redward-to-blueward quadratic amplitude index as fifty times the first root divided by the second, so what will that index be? 49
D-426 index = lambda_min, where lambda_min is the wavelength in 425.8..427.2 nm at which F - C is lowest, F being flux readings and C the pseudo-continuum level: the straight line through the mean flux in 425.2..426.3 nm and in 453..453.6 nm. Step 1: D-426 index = 425.90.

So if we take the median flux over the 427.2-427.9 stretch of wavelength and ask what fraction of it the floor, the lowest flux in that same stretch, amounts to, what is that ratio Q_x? 0.940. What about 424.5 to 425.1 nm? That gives 0.928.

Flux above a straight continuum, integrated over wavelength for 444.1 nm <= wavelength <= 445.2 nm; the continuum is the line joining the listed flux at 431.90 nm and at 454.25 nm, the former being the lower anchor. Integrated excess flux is -0.5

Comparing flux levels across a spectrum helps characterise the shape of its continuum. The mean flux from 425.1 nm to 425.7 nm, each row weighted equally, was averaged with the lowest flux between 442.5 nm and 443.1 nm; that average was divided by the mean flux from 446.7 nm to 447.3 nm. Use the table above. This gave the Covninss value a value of 0.86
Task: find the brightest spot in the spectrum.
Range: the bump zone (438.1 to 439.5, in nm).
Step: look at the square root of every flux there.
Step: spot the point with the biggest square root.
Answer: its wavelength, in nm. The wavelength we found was 438.95 nm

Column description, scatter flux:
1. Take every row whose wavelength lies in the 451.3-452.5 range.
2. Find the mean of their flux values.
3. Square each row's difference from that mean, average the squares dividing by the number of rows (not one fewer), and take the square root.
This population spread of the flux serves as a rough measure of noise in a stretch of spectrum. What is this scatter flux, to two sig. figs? 0.55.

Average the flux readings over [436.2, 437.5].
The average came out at 9.0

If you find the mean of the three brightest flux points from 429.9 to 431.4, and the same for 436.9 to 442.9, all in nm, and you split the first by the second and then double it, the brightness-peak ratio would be 2.02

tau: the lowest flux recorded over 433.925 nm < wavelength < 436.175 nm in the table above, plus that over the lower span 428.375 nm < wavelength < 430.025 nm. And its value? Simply 16.8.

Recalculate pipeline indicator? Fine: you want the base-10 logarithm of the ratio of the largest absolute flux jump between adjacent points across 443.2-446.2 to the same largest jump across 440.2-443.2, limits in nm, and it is -0.06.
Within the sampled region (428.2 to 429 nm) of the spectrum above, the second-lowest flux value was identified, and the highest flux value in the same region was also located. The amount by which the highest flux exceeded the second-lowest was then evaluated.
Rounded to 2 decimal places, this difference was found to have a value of 0.75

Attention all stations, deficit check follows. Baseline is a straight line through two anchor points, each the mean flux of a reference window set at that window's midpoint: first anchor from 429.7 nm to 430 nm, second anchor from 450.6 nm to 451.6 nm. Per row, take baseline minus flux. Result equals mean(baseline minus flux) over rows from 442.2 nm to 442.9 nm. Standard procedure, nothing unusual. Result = 0.8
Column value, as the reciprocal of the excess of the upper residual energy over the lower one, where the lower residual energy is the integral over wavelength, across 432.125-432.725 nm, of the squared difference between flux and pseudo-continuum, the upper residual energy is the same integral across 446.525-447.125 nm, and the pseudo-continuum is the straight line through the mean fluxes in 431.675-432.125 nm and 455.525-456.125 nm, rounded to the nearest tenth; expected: 1.8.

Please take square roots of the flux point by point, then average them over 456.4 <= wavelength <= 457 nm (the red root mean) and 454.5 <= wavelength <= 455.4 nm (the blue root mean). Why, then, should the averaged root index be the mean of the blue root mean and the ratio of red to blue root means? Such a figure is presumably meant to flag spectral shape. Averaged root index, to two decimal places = 2.07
